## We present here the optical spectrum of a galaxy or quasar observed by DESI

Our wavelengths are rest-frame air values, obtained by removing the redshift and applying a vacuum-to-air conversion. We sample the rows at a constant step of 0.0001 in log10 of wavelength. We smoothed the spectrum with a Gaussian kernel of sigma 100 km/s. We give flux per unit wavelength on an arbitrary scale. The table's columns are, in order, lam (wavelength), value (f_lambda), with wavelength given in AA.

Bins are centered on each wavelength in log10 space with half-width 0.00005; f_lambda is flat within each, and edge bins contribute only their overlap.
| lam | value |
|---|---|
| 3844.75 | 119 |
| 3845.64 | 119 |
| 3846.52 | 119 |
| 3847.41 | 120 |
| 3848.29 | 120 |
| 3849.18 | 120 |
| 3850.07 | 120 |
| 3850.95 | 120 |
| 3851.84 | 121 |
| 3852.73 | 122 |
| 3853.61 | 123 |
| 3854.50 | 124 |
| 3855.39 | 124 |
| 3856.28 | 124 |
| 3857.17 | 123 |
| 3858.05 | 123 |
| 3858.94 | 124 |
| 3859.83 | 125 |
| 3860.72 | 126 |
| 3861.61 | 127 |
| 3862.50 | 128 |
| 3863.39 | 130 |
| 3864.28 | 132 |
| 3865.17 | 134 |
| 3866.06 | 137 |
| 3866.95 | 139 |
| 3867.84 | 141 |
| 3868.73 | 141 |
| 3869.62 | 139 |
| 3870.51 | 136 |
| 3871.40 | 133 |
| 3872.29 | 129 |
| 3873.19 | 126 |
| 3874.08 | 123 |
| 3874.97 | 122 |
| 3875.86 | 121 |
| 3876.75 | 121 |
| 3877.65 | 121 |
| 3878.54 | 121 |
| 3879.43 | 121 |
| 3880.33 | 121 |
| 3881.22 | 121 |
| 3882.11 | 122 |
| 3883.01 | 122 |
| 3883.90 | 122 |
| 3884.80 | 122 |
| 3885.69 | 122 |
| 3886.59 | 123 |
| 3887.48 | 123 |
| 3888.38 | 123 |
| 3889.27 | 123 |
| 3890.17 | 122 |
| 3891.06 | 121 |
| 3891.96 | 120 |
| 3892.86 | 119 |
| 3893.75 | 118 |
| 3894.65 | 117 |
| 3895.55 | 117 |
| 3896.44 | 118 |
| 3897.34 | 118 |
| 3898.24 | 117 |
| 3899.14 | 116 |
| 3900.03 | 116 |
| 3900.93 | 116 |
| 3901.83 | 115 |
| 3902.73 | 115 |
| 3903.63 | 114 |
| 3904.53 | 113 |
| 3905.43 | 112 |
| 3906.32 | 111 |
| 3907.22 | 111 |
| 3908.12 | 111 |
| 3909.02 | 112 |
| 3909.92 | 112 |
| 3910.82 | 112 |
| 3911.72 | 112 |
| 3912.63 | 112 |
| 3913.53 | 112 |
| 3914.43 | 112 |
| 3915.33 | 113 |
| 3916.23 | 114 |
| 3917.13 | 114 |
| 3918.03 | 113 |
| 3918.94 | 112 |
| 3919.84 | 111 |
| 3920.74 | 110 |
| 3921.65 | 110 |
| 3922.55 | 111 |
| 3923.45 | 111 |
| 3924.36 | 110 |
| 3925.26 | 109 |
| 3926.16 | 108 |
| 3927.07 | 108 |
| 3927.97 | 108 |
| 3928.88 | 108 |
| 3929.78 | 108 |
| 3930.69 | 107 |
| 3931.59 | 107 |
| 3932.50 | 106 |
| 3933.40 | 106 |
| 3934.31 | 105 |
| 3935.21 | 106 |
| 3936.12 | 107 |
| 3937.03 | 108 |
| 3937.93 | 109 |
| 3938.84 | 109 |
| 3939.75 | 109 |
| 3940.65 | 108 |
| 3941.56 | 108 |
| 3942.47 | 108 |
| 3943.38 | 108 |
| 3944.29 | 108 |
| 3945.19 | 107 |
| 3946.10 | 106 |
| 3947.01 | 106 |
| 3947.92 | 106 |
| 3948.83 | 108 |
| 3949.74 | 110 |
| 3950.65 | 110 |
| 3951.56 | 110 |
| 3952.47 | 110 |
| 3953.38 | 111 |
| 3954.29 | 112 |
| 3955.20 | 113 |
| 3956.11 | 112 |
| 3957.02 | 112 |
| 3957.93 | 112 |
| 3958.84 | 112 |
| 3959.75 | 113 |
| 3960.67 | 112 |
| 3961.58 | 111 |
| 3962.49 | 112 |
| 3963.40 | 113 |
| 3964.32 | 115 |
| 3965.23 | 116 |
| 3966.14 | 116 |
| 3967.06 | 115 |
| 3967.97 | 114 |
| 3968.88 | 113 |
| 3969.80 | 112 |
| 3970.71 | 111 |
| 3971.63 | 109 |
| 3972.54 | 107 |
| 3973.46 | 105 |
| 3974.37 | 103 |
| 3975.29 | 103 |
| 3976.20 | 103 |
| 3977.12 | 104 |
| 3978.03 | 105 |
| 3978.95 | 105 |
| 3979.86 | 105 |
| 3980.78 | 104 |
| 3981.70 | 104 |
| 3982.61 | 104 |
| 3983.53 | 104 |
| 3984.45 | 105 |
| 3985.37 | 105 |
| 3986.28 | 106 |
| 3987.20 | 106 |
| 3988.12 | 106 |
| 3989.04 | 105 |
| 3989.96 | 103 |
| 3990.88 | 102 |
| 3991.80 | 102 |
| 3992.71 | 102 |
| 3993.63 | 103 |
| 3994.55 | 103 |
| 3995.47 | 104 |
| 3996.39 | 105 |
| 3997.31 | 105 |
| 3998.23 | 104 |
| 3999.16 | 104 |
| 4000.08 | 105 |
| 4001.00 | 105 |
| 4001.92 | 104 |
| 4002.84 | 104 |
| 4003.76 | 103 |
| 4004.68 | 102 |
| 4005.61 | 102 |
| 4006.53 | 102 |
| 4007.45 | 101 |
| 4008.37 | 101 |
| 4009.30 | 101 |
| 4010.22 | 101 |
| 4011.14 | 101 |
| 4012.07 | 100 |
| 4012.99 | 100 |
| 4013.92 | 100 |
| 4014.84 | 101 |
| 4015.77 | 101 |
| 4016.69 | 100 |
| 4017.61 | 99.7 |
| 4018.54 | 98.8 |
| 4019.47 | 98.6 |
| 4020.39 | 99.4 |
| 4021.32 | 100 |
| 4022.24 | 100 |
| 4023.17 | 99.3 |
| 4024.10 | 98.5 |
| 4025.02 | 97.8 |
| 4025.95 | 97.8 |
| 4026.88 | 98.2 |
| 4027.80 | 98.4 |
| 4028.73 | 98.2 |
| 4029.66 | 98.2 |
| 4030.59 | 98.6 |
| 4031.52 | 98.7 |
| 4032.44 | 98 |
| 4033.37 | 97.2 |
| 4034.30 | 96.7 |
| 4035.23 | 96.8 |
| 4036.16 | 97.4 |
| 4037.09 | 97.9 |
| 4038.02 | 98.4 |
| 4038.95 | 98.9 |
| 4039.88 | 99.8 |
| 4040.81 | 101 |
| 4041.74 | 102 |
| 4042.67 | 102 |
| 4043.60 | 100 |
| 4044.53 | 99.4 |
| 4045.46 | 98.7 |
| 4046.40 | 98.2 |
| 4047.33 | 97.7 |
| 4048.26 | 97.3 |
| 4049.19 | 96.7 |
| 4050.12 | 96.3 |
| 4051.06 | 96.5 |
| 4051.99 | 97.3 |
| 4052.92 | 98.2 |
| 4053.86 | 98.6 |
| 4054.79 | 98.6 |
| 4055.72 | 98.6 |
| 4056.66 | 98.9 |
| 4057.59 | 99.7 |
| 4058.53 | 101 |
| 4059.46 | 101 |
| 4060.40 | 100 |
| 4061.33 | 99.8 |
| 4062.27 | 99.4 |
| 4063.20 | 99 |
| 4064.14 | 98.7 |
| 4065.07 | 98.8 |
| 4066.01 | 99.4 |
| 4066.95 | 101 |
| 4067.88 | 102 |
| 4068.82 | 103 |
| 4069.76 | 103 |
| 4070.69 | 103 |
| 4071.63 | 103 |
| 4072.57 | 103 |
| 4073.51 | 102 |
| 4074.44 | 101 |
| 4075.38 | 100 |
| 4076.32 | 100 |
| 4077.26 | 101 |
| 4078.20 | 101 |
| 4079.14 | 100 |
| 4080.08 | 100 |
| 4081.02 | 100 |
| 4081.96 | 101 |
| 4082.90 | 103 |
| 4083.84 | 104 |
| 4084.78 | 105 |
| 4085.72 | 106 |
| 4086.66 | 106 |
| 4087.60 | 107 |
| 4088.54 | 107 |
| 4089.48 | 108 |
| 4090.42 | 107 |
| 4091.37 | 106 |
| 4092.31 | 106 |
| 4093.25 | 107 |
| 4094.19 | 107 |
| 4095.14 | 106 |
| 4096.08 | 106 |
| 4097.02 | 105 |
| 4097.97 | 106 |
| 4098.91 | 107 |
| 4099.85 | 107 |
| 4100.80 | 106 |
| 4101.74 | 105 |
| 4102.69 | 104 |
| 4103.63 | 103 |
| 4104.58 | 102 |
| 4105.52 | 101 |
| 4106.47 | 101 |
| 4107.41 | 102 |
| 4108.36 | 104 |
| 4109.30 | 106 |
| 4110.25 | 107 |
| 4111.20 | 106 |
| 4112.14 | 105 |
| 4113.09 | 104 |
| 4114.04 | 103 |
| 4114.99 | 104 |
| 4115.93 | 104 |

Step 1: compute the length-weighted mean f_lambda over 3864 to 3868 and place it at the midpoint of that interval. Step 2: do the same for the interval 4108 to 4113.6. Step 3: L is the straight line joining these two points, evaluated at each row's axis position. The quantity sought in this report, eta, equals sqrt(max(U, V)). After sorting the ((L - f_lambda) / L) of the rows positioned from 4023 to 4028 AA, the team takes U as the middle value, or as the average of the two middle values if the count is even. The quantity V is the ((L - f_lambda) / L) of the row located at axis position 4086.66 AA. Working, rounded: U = 0.154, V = 0.022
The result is 0.392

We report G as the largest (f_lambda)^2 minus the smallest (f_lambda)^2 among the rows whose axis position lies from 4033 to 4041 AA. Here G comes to 850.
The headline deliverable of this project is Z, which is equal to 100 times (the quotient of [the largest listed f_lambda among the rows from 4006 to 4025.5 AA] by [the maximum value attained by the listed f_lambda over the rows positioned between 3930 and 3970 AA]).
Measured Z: 88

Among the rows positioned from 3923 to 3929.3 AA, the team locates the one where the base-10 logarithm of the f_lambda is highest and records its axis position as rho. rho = 3923.45 AA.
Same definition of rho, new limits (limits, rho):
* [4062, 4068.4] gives 4067.88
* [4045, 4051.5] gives 4045.46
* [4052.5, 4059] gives 4058.53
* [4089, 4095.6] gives 4089.48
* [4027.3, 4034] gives 4031.52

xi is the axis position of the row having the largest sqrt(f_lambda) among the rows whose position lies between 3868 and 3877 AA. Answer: 3868.73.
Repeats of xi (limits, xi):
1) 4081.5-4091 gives 4089.48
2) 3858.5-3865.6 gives 3865.17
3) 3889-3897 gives 3889.27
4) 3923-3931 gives 3923.45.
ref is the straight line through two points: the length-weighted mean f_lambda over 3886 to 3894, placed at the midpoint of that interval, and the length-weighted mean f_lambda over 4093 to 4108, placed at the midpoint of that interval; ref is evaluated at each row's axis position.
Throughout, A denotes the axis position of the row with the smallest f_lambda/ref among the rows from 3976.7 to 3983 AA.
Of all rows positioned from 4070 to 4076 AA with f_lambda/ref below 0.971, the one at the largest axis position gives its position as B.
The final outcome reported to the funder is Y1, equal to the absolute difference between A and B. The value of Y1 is 98.3 AA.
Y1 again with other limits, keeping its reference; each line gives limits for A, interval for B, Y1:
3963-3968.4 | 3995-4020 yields 56.1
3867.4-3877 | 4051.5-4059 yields 182.7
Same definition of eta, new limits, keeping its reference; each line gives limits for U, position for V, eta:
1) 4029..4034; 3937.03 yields 0.391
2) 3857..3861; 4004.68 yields 0.377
